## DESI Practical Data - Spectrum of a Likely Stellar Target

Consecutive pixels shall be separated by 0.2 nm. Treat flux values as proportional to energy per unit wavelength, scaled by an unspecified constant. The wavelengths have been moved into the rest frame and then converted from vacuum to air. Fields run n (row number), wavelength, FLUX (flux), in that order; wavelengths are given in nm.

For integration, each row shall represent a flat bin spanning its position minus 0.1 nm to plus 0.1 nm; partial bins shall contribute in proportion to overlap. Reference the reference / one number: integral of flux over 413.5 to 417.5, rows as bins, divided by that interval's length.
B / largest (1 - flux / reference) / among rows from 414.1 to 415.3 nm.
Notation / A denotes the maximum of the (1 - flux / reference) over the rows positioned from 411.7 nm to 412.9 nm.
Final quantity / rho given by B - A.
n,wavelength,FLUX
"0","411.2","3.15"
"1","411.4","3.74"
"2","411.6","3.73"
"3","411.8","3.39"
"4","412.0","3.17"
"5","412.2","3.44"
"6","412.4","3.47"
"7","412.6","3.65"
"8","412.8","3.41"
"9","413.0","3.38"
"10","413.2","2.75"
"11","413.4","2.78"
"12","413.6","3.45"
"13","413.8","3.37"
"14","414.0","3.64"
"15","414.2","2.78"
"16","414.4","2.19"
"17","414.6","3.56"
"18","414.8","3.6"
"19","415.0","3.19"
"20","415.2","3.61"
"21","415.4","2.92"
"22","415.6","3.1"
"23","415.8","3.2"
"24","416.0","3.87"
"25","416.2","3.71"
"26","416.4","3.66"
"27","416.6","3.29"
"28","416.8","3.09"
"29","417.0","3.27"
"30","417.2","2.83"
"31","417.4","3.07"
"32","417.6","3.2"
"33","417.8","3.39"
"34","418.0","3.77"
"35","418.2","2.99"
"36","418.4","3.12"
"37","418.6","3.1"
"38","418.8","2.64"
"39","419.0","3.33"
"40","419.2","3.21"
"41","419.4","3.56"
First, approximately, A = 0.03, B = 0.33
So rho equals 0.3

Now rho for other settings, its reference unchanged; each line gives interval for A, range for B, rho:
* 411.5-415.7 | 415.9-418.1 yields -0.2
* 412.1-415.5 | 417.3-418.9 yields -0.1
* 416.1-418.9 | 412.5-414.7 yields 0.1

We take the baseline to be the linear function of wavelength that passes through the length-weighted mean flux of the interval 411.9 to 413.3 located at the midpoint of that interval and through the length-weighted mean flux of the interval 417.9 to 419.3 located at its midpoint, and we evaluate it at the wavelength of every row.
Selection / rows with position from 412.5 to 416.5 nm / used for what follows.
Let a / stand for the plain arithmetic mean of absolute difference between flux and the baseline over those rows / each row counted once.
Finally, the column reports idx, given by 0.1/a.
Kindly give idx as 0.29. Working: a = 0.34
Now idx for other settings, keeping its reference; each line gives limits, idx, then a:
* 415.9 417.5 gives 0.35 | 0.29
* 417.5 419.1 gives 0.45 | 0.22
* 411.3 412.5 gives 0.49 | 0.20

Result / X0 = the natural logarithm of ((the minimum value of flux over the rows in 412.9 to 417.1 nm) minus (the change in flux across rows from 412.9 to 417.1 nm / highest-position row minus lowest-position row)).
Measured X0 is 0.83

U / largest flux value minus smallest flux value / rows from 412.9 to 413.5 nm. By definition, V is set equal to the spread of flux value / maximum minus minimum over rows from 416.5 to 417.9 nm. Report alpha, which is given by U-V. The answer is 0.1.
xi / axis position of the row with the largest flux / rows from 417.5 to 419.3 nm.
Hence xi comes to 418.0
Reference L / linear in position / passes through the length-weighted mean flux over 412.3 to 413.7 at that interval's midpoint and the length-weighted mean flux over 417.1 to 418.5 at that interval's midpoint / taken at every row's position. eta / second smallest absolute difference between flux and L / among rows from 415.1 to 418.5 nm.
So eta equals 0.03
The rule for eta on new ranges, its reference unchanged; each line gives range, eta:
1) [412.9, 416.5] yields 0.05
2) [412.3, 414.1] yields 0.11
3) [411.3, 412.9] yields 0.12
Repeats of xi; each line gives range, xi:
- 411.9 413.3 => 412.6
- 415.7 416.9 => 416.0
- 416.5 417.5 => 416.6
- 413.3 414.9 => 414.0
